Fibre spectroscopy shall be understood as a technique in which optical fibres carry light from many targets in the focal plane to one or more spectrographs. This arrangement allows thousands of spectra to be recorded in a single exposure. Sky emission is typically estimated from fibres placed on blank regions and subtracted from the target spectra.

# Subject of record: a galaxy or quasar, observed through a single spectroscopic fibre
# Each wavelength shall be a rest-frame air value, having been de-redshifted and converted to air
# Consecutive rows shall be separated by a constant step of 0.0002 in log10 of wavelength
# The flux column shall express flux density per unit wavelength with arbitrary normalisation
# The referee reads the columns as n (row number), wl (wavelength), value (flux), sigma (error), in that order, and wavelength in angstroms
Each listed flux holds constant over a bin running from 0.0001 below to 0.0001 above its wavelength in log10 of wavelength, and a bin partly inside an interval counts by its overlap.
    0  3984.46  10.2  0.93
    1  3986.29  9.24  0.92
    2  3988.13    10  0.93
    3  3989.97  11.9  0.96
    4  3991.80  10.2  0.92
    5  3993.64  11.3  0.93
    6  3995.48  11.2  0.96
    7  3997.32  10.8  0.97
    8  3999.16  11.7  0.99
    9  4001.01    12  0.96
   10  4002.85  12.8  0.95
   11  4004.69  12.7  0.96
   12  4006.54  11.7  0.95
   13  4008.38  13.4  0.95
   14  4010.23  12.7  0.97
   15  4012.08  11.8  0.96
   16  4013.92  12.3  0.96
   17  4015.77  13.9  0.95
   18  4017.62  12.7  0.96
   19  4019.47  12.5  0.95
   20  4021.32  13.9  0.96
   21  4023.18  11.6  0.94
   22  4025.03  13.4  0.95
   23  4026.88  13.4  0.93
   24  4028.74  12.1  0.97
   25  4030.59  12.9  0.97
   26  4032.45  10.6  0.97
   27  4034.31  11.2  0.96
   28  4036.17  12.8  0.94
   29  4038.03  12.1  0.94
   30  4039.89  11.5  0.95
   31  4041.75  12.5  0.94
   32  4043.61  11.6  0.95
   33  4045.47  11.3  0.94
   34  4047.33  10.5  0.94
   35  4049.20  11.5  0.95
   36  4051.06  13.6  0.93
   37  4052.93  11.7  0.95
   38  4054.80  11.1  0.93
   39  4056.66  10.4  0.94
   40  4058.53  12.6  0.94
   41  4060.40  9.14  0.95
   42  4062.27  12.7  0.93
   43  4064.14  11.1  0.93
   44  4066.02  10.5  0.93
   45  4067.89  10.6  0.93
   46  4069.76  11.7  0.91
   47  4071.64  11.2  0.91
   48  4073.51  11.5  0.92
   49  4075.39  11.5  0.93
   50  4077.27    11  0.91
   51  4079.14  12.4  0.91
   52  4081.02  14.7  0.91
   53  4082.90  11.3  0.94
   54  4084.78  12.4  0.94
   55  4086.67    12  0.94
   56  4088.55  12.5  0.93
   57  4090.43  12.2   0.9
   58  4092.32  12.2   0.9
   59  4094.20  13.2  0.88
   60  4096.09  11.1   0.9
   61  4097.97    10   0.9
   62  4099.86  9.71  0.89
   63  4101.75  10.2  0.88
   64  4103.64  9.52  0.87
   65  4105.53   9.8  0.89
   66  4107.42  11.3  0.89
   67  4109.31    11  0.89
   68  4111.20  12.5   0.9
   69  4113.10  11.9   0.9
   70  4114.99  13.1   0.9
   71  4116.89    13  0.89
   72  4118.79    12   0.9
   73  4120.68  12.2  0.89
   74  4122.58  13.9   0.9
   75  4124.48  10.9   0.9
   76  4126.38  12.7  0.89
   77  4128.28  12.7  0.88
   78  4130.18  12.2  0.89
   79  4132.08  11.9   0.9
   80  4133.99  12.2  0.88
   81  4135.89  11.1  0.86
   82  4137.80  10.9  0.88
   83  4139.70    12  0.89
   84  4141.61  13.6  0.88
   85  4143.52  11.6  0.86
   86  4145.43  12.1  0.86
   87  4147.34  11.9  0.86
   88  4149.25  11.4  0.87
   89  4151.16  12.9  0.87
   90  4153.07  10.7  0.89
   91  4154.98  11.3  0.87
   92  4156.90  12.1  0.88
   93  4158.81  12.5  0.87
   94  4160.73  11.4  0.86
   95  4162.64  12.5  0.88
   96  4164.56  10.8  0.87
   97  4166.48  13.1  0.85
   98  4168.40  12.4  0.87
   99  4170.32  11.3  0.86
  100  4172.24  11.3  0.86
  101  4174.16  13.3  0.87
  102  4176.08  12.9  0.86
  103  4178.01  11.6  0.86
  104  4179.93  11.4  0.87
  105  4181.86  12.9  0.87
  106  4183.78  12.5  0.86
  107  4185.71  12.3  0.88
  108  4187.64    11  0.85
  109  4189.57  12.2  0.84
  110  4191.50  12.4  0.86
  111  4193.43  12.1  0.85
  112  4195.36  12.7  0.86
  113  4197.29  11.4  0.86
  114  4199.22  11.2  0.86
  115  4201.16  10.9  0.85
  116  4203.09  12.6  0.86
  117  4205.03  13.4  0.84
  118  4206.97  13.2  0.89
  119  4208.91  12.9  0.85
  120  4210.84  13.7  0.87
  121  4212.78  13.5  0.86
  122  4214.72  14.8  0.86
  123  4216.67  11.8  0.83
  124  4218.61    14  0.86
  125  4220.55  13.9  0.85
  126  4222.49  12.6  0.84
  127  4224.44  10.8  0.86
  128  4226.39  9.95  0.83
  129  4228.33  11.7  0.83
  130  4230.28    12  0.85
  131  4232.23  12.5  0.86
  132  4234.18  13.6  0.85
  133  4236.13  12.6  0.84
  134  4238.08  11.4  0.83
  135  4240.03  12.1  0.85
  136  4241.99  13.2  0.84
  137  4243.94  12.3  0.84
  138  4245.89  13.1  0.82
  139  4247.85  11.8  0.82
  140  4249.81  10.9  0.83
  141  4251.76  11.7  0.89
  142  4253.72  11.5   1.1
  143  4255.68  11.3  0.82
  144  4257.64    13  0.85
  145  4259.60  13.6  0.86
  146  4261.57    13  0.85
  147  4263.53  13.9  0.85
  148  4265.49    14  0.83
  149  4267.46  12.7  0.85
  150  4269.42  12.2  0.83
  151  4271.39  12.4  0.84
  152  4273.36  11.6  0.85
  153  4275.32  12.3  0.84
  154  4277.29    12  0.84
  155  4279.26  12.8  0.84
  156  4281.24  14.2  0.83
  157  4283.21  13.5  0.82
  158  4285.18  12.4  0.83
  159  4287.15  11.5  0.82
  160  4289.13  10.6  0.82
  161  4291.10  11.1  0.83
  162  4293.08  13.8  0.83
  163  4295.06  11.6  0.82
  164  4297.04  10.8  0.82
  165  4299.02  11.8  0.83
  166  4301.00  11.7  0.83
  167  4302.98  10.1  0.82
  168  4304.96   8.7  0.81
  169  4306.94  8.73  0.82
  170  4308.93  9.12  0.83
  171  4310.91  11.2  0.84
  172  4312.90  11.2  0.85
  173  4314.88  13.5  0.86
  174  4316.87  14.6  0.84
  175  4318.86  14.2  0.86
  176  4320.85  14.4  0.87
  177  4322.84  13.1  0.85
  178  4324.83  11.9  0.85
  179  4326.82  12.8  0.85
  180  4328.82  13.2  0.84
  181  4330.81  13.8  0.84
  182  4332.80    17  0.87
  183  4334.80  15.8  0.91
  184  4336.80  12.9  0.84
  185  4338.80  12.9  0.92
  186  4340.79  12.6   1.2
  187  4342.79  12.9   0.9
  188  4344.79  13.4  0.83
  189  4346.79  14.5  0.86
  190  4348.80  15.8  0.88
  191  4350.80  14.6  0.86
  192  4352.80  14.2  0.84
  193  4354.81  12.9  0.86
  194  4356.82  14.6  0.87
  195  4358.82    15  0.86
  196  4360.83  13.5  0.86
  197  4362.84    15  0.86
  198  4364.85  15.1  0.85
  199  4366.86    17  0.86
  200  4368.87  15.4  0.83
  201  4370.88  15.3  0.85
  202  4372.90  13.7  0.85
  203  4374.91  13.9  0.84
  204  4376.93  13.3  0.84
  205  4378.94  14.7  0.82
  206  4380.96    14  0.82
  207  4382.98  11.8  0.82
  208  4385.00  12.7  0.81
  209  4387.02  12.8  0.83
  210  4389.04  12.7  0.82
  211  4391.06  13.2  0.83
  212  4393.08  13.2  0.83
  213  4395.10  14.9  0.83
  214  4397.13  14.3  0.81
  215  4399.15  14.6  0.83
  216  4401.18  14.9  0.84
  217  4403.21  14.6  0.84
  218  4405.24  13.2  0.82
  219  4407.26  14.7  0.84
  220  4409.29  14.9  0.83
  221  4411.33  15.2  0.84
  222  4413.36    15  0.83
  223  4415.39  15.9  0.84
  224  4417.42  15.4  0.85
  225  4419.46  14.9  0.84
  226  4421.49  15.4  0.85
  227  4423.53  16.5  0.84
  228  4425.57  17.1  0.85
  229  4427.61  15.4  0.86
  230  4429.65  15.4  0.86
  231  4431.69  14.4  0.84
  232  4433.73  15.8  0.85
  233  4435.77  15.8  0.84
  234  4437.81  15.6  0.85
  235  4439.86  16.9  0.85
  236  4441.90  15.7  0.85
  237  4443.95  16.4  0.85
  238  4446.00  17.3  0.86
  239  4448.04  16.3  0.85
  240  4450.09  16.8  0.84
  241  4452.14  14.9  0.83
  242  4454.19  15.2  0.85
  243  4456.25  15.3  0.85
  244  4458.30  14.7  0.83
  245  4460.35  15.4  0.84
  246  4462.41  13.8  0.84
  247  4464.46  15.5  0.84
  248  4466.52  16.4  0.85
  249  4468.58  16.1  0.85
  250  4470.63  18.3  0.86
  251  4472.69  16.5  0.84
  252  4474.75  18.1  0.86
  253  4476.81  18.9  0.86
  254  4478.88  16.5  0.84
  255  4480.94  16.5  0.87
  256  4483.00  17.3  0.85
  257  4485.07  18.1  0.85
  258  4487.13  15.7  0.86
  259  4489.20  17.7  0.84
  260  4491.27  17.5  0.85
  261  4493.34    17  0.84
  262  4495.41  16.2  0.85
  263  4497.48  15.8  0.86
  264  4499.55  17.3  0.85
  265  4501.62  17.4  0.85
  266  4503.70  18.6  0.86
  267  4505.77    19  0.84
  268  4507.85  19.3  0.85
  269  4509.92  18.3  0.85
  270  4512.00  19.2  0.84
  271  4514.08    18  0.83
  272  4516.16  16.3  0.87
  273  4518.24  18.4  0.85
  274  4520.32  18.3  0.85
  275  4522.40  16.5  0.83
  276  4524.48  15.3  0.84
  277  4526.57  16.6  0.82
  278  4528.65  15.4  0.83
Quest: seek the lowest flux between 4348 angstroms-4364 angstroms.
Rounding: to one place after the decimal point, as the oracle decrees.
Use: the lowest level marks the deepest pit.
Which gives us 12.9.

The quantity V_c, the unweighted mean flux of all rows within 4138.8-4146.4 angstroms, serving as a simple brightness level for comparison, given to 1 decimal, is 12.3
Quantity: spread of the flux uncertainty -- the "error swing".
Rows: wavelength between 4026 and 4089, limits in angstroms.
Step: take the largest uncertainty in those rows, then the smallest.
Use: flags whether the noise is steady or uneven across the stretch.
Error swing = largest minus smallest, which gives 0.060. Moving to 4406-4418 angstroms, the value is 0.020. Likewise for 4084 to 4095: 0.060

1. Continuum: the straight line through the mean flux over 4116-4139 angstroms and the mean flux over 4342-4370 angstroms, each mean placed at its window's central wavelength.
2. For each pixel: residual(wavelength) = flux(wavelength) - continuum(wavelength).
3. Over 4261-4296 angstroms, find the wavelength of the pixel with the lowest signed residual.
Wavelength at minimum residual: 4289.13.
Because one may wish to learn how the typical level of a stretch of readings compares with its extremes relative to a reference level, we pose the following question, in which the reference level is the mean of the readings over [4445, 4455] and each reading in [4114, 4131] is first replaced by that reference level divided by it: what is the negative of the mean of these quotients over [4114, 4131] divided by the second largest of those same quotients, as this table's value -0.962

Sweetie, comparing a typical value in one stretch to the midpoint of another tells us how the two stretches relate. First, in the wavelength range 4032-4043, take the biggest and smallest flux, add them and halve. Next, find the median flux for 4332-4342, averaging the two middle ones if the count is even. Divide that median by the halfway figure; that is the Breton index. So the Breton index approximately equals 1.10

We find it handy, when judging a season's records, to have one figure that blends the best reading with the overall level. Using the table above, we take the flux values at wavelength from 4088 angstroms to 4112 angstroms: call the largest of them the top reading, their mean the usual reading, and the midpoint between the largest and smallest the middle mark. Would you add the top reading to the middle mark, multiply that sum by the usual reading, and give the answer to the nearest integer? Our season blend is 274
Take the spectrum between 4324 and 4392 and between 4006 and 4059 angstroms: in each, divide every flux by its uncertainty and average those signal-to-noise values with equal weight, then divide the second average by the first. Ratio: 0.79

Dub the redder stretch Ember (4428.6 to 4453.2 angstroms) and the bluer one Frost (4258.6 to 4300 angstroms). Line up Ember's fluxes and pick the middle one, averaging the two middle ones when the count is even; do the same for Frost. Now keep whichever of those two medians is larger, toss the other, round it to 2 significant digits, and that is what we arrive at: 16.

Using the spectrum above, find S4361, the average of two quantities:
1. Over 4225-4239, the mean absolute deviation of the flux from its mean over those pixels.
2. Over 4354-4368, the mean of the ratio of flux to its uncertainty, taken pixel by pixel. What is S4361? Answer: 9.0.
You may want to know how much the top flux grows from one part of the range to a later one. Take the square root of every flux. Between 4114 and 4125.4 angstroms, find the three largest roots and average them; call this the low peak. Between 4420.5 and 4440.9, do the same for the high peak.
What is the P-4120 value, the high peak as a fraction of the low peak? 1.12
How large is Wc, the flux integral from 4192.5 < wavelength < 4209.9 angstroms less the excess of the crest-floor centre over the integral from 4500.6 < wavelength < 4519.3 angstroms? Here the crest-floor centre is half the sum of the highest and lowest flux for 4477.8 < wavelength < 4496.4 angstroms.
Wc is 538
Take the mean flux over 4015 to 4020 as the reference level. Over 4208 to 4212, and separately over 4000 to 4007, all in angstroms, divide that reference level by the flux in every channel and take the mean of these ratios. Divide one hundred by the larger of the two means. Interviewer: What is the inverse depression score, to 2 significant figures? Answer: 94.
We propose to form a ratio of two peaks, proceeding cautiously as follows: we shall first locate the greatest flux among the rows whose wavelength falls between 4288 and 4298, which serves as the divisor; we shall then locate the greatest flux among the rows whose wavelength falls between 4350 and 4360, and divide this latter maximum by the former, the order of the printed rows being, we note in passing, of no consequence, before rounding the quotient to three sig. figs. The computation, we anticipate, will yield 1.09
